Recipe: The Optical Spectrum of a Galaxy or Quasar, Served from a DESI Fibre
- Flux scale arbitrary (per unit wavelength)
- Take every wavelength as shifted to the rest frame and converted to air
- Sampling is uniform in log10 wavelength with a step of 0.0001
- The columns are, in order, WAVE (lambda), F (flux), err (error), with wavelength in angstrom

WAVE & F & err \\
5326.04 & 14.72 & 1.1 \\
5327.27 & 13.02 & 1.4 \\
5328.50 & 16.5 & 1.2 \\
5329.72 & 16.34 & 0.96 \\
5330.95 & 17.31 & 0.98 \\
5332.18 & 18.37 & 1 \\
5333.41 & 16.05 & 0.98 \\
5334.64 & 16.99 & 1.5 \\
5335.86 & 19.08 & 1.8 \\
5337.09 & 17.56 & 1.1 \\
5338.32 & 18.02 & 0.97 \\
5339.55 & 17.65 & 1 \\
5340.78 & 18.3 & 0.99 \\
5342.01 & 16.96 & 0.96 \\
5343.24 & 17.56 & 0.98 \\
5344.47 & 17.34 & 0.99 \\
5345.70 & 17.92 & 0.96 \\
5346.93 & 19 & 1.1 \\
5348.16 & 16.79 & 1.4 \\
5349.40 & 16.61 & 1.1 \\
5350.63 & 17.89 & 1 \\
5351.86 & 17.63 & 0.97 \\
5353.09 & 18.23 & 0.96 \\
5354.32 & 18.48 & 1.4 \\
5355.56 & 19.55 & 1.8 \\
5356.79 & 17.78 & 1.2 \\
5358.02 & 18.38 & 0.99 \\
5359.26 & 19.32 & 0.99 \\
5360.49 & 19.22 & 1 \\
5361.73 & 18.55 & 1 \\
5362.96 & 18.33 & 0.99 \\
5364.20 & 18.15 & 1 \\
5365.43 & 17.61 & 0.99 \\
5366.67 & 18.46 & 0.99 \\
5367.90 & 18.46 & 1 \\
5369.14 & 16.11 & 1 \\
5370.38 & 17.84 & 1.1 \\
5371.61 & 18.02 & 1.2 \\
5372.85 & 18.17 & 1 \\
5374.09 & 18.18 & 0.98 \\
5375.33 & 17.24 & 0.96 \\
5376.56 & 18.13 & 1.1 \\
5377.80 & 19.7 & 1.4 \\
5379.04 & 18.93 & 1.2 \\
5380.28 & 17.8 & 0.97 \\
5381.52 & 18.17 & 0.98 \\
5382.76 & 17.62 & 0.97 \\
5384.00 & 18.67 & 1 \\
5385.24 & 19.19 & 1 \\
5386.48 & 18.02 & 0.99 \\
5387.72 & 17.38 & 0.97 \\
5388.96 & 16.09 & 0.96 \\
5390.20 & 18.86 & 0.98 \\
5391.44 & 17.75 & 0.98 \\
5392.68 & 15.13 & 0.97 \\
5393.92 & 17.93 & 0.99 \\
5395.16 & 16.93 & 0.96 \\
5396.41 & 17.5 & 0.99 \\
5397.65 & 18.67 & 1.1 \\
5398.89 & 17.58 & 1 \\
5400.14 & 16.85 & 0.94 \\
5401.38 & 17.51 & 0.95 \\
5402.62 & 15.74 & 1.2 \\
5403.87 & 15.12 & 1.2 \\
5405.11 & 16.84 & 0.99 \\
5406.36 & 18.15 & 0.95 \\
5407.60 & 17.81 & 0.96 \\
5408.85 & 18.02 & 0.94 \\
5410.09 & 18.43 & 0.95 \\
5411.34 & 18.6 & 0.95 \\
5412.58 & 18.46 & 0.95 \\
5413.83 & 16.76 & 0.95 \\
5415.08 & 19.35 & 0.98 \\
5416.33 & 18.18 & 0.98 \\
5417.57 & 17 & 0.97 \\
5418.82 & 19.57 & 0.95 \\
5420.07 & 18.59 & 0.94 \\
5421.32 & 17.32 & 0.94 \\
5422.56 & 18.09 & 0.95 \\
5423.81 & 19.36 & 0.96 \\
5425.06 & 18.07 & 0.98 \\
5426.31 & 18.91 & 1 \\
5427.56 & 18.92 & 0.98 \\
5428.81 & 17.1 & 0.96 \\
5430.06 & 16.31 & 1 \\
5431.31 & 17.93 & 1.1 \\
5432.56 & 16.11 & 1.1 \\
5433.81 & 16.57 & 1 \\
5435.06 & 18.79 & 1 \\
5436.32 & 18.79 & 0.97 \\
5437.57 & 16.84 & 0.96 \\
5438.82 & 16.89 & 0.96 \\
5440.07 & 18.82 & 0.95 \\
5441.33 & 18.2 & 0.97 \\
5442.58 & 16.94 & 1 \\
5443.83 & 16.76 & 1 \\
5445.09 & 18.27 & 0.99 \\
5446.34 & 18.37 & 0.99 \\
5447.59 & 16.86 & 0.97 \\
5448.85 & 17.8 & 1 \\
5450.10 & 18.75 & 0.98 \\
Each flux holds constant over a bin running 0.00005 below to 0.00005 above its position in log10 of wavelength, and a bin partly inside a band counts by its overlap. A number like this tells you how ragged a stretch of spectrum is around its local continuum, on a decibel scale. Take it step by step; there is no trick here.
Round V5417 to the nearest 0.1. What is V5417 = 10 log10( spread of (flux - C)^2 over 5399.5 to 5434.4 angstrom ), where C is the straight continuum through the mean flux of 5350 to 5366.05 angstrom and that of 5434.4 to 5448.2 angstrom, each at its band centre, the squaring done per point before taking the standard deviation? 2.7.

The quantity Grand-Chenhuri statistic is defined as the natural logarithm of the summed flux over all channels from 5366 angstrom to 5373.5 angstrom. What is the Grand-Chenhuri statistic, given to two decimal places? 4.67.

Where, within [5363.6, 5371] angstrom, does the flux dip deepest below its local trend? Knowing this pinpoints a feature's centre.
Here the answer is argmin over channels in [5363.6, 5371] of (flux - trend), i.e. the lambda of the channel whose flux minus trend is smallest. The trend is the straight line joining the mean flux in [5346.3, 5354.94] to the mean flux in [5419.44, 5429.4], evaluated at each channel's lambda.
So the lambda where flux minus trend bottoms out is 5369.14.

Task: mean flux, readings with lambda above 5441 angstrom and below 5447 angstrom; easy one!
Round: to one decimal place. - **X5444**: 17.7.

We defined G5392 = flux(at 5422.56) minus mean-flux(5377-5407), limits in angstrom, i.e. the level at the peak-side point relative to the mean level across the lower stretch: 0.5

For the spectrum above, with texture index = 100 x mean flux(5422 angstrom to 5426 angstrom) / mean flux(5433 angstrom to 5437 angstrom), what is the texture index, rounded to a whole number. 103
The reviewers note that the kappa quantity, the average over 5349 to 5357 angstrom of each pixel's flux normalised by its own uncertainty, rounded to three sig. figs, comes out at 15.6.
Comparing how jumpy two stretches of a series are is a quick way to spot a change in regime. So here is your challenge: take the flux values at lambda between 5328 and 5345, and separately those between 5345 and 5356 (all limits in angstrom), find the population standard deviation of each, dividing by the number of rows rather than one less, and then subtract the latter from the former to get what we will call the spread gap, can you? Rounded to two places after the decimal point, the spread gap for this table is -0.09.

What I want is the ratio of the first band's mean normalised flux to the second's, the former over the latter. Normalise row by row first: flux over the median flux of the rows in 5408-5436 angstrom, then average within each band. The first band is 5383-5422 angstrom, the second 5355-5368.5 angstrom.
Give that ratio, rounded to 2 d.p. 0.95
